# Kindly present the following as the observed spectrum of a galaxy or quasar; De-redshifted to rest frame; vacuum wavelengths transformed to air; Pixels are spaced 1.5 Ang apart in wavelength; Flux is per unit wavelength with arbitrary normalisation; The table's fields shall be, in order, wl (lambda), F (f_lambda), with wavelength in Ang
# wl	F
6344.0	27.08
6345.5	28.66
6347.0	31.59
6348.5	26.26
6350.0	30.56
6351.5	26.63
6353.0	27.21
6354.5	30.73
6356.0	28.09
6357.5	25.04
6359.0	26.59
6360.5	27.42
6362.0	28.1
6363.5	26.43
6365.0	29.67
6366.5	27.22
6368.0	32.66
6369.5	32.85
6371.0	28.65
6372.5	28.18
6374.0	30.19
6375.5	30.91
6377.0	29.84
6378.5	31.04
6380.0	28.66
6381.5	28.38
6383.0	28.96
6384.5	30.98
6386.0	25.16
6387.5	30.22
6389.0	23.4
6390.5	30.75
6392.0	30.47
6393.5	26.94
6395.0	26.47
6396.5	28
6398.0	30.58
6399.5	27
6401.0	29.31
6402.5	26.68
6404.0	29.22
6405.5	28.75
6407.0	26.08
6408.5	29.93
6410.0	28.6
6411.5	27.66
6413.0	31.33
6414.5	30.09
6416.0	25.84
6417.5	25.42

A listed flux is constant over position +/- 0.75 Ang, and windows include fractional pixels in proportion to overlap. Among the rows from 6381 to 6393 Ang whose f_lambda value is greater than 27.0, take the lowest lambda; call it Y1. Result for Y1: 6381.5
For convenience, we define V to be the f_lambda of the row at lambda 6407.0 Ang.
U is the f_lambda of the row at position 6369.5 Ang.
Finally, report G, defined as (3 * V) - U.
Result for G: 45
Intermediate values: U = 32.85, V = 26.08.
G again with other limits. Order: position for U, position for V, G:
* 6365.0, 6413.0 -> 64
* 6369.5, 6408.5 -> 57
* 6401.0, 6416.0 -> 48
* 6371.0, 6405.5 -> 58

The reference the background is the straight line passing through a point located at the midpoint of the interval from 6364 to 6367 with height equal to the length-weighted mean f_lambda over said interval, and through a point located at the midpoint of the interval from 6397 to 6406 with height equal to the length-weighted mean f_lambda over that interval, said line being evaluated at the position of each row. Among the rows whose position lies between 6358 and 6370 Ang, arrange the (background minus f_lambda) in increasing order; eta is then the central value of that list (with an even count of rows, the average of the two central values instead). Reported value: 0.6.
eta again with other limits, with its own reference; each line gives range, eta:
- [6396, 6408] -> 0.2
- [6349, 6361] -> 1.0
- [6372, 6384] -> -0.9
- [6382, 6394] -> -1.1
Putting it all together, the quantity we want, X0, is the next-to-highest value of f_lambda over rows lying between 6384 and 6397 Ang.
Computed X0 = 30.75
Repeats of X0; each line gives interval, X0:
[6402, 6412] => 29.22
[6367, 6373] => 32.66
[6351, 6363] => 28.1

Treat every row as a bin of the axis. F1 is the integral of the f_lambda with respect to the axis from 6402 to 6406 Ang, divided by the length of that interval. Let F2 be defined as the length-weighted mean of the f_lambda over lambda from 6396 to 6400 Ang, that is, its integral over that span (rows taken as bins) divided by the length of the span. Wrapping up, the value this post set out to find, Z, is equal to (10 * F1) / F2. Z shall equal 9.9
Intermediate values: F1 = 28.3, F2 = 28.7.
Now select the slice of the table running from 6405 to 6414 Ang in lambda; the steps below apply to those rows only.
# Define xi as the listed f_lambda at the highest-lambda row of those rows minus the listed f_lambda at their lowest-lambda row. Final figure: 2.6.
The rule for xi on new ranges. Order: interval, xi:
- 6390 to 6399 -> -0.2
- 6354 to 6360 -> -4.1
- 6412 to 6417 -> -5.5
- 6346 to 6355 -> -0.9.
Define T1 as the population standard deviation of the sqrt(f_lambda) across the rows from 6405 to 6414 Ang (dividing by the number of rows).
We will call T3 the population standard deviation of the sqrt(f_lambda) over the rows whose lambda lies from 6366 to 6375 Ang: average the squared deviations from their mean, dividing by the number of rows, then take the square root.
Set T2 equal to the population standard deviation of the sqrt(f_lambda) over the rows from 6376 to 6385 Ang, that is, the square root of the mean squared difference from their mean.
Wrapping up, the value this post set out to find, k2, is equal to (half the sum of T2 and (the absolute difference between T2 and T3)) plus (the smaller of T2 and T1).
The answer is 0.20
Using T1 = 0.15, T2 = 0.10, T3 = 0.20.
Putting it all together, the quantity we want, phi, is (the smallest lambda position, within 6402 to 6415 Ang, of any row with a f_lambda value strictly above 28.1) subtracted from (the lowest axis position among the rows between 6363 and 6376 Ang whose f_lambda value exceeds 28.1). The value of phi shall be -39.0 Ang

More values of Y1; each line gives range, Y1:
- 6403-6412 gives 6404.0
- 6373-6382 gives 6374.0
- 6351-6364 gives 6353.0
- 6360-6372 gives 6360.5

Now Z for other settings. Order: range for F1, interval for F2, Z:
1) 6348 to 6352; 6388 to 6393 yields 9.9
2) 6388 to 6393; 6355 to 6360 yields 10.5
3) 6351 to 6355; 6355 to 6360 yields 10.5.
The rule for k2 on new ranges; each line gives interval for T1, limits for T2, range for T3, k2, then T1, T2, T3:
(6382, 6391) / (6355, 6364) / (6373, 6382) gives 0.16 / 0.28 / 0.10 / 0.09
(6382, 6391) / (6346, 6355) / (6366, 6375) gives 0.31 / 0.28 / 0.20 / 0.20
